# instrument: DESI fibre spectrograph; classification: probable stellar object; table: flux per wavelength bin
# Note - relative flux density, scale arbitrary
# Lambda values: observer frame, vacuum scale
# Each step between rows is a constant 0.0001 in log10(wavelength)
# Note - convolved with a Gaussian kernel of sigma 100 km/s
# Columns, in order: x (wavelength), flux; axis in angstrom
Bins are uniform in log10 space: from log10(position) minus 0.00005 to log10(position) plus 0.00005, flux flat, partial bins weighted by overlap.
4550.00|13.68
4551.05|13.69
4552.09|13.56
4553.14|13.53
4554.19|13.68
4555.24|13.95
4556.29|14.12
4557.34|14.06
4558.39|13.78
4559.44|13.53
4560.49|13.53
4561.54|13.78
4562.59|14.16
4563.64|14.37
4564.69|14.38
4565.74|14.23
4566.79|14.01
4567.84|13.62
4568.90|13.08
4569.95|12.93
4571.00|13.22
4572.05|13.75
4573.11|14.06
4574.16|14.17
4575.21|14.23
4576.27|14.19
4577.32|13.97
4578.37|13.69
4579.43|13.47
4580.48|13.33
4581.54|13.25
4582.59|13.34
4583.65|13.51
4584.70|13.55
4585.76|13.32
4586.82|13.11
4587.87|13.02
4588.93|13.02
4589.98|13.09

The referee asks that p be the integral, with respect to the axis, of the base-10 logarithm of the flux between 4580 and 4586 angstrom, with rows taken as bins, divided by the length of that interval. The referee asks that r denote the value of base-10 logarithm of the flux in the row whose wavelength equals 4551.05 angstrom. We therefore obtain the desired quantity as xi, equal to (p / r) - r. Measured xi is -0.146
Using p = 1.13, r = 1.14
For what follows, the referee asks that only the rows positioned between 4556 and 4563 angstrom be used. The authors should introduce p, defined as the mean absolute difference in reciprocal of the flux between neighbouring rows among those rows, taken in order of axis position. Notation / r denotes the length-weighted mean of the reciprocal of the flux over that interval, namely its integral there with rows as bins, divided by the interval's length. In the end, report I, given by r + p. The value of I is 0.0733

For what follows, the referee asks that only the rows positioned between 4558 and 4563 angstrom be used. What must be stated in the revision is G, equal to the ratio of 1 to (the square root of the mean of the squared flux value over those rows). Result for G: 0.0727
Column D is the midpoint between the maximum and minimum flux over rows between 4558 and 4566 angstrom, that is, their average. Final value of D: 14.0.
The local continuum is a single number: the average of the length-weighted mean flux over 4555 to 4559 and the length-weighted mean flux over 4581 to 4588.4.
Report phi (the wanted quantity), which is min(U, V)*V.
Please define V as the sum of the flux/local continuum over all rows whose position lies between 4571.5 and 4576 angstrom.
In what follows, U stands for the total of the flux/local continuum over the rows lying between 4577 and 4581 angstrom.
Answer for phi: 16.5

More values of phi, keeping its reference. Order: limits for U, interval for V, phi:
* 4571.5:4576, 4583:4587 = 15.4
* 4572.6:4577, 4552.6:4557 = 16.5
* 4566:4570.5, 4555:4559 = 16.1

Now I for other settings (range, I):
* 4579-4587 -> 0.0755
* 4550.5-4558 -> 0.0732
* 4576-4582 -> 0.0744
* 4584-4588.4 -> 0.0765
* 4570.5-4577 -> 0.0729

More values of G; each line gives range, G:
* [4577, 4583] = 0.0740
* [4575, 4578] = 0.0708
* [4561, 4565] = 0.0705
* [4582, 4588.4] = 0.0751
